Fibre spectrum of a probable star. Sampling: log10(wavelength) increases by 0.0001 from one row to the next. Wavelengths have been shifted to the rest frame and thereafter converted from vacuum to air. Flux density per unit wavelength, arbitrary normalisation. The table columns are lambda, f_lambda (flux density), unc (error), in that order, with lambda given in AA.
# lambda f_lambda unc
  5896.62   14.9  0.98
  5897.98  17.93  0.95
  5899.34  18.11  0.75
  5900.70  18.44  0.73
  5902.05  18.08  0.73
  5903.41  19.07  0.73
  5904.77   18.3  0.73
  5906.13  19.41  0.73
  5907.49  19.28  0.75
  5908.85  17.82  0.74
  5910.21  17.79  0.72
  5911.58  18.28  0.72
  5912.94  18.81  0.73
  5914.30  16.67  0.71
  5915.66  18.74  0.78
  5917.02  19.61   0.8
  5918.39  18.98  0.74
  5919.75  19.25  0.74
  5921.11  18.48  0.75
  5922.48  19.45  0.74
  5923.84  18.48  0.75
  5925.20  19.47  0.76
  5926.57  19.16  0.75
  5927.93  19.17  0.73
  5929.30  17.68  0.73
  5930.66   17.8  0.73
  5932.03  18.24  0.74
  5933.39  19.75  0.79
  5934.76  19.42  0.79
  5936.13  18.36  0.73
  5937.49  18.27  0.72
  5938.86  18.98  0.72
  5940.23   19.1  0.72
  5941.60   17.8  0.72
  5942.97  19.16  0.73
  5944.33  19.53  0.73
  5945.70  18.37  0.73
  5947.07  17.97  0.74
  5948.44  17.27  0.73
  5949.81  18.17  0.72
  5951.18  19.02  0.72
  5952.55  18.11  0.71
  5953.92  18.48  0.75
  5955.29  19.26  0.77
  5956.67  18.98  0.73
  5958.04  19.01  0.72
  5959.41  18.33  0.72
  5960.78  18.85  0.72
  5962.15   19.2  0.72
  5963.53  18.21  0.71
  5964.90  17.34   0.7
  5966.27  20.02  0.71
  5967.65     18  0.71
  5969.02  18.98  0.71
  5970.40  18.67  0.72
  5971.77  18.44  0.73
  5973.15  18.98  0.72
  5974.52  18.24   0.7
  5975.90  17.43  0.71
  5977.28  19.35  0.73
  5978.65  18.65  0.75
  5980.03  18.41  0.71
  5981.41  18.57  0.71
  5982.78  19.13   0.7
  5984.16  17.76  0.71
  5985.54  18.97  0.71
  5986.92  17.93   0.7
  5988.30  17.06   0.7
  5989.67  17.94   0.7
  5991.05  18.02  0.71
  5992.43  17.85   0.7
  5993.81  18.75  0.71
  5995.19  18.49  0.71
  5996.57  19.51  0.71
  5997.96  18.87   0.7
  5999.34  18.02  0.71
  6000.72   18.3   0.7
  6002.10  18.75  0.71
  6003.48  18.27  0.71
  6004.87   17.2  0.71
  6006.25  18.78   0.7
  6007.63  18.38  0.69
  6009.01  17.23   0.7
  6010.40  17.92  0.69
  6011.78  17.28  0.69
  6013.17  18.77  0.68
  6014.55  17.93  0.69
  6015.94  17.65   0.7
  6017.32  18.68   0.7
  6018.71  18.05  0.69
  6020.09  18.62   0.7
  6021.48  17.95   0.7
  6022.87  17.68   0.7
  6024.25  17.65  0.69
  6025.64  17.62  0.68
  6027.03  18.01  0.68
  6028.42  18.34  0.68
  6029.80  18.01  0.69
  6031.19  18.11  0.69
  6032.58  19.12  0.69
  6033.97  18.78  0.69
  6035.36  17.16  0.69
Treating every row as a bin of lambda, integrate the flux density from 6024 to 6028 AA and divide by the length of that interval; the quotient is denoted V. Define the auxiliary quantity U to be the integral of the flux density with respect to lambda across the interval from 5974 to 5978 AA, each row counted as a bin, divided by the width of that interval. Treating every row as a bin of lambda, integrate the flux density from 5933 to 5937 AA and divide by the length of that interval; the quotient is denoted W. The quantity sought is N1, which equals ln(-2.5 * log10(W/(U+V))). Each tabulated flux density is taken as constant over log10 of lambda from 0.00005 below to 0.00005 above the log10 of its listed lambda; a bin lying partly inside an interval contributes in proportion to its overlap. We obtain -0.37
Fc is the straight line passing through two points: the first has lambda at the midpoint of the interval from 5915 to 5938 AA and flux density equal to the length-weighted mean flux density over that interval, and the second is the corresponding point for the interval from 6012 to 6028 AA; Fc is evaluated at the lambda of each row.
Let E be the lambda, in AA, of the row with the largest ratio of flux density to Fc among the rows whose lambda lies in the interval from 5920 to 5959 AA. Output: 5933.39 AA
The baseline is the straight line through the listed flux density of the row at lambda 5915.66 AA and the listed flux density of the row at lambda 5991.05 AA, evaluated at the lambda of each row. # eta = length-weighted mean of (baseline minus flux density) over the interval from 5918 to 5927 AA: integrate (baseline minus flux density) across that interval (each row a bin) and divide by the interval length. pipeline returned -0.4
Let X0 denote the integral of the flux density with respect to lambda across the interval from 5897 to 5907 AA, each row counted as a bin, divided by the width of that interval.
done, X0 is 18.4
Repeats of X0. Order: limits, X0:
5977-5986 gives 18.7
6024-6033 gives 18.1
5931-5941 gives 18.8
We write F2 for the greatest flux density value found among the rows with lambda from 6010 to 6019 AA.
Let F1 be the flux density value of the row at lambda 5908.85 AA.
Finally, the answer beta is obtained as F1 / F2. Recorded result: 0.95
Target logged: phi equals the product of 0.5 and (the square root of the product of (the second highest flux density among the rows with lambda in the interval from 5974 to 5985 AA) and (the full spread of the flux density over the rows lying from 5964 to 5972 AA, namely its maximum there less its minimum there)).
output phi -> 3.6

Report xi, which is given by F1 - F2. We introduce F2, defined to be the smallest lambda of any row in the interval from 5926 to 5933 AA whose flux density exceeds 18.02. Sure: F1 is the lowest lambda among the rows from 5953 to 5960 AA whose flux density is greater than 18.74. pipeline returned 28.7 AA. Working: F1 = 5955.29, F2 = 5926.57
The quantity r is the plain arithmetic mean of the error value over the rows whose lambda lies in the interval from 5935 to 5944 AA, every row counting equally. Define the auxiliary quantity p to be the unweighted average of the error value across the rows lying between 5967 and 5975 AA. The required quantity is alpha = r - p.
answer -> 0.01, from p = 0.715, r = 0.723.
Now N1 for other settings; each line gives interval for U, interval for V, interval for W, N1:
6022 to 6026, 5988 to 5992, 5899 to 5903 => -0.33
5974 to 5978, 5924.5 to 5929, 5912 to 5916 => -0.23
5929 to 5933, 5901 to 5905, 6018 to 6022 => -0.28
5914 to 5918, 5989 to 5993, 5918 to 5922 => -0.34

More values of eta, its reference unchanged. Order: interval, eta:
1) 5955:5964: -0.5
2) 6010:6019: -0.2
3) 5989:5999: -0.5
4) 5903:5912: 0.3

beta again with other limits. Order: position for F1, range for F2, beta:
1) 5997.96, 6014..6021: 1.01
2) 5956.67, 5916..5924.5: 0.97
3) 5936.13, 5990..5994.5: 0.98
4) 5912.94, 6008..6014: 1.00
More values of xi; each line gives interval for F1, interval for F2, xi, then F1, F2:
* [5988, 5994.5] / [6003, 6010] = -9.7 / 5993.81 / 6003.48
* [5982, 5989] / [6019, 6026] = -37.3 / 5982.78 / 6020.09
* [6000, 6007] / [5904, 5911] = 97.3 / 6002.10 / 5904.77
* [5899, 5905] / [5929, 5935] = -28.6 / 5903.41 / 5932.03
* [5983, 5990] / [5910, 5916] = 74.0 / 5985.54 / 5911.58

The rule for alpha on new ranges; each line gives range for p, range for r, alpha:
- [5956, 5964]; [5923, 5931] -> 0.02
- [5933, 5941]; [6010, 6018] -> -0.05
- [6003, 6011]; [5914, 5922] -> 0.05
